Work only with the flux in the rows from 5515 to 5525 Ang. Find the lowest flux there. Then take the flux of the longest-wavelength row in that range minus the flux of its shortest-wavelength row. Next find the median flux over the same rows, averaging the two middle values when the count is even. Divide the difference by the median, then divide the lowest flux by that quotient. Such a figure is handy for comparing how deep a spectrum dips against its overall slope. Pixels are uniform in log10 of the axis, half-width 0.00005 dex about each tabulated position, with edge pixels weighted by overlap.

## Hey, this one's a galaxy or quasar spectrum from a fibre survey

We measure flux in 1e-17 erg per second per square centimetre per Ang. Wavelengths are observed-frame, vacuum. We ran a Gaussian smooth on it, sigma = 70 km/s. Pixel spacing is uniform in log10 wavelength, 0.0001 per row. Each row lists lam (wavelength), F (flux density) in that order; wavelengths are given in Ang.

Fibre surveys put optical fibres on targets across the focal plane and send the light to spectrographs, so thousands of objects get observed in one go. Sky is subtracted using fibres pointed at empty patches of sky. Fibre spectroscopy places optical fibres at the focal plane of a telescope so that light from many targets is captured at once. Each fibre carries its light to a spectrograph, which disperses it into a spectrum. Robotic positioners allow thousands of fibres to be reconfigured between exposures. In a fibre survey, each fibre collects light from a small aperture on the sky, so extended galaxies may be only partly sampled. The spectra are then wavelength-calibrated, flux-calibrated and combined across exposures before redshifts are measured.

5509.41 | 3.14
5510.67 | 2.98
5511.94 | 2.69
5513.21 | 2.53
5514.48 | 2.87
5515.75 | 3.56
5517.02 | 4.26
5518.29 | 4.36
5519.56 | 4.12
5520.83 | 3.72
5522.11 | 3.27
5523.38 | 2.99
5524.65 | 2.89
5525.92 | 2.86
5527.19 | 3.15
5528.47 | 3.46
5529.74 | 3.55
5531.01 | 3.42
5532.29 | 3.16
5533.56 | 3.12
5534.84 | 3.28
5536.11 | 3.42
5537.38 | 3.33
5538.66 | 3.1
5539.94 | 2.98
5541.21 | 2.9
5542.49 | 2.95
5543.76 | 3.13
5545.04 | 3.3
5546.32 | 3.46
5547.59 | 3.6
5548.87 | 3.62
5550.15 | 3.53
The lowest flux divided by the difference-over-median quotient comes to -16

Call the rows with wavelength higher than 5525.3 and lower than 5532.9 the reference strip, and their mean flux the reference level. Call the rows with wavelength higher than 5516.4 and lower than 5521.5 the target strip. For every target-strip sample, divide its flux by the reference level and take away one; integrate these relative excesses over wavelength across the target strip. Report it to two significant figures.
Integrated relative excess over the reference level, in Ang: 1.3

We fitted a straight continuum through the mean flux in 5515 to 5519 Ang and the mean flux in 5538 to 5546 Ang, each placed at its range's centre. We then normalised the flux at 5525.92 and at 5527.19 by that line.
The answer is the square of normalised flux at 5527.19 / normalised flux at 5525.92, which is 1.25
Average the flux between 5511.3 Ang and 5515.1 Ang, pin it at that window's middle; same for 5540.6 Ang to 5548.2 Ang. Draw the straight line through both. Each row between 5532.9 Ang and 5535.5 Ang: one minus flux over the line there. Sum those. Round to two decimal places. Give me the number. -0.10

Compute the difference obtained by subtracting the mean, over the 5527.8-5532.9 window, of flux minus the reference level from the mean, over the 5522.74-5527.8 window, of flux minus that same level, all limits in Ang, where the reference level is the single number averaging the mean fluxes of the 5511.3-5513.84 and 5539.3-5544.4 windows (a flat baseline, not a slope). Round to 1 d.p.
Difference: -0.4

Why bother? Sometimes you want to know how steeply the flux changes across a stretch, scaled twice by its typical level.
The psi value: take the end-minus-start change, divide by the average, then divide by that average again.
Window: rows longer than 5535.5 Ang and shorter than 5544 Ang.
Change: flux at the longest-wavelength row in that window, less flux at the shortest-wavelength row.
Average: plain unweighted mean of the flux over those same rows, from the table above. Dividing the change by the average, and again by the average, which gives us -0.03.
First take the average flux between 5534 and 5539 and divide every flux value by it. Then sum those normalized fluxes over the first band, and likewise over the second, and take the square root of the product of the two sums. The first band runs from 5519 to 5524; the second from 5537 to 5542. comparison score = 4.01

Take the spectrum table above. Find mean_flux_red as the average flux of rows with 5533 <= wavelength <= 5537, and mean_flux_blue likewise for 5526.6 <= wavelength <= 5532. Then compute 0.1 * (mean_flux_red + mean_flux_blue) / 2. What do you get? 0.333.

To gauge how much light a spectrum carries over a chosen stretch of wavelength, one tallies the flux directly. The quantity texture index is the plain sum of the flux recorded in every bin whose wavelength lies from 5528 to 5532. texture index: 10.4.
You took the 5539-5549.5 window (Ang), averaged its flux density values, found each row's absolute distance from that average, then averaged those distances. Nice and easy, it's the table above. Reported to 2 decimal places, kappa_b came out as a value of 0.25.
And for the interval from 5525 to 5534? 0.20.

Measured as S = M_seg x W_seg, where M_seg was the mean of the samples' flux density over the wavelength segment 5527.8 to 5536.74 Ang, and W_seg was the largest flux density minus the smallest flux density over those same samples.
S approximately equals 1.4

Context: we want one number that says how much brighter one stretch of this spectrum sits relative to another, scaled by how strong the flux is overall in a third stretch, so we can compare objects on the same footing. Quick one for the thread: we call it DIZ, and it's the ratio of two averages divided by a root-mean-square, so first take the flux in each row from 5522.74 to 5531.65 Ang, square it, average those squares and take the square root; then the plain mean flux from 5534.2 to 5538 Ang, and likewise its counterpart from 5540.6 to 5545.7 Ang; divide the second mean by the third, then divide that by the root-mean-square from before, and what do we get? 0.34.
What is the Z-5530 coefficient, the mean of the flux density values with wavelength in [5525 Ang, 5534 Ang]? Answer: 3.2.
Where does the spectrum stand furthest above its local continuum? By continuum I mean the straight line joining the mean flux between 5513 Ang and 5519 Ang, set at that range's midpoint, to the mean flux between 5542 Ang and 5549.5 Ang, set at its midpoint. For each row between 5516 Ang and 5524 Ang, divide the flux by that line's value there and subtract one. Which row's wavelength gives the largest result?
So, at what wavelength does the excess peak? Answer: 5518.29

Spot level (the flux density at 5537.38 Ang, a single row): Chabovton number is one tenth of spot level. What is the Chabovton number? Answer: 0.333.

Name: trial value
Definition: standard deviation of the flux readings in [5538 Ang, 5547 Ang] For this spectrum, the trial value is 0.2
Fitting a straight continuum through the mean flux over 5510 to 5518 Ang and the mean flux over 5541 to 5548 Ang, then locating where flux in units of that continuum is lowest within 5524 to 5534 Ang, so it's 5525.92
